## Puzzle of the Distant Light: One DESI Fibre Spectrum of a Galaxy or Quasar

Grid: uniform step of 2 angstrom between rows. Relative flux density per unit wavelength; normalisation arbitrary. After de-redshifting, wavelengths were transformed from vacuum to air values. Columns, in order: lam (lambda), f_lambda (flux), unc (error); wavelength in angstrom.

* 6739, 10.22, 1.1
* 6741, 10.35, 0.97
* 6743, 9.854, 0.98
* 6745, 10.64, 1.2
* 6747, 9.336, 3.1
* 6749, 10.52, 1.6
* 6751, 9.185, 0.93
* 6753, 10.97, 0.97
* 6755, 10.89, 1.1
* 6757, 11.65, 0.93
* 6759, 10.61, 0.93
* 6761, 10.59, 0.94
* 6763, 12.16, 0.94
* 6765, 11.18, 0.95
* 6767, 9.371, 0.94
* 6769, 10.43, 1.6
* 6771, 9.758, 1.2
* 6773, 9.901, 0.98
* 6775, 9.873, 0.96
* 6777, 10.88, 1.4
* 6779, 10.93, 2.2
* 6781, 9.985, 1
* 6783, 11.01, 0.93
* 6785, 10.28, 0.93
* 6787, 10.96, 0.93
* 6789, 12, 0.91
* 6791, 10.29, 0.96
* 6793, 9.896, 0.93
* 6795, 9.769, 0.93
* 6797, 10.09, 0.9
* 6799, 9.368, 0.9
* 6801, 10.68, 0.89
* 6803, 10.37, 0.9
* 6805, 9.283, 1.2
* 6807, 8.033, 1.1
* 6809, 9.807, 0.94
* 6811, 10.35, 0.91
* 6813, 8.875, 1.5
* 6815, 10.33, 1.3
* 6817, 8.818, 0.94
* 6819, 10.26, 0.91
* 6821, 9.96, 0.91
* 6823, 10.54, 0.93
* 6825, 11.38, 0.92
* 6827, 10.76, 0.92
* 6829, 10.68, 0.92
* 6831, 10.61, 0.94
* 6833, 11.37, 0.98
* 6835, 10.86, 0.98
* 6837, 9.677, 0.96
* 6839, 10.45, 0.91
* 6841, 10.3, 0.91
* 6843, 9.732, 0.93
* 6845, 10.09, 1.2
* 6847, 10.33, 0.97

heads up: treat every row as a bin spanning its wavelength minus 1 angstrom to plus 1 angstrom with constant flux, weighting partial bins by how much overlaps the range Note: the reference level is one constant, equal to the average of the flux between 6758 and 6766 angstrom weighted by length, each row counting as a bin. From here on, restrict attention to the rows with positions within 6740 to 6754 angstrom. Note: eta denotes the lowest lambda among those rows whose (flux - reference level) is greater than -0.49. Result 6753 angstrom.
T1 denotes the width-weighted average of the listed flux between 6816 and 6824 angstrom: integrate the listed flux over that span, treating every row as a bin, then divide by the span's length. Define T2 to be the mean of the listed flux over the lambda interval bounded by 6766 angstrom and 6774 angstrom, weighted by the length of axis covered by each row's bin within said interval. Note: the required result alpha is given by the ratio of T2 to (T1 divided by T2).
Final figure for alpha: 9.84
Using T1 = 9.9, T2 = 9.9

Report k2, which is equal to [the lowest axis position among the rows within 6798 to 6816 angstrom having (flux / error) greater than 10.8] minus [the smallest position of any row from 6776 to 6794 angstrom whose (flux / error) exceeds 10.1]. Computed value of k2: 18 angstrom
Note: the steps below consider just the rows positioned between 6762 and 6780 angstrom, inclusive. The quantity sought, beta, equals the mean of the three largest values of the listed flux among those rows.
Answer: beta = 11.4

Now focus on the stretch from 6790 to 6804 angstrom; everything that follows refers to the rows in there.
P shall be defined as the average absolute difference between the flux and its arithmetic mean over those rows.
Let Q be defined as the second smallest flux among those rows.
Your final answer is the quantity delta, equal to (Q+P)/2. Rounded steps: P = 0.33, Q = 9.769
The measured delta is 5.05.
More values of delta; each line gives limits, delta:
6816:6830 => 5.26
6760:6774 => 5.23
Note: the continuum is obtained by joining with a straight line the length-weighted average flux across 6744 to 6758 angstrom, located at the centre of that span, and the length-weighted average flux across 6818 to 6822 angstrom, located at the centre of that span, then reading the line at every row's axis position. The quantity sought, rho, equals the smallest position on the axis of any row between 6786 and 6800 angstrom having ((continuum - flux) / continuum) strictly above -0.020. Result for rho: 6791 angstrom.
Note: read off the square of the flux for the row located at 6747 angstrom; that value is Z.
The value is 87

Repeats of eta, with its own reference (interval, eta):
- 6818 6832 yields 6825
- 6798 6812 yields 6801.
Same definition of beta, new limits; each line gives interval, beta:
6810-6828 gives 10.9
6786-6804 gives 11.2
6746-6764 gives 11.6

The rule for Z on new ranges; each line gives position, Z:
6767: 88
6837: 94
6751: 84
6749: 111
